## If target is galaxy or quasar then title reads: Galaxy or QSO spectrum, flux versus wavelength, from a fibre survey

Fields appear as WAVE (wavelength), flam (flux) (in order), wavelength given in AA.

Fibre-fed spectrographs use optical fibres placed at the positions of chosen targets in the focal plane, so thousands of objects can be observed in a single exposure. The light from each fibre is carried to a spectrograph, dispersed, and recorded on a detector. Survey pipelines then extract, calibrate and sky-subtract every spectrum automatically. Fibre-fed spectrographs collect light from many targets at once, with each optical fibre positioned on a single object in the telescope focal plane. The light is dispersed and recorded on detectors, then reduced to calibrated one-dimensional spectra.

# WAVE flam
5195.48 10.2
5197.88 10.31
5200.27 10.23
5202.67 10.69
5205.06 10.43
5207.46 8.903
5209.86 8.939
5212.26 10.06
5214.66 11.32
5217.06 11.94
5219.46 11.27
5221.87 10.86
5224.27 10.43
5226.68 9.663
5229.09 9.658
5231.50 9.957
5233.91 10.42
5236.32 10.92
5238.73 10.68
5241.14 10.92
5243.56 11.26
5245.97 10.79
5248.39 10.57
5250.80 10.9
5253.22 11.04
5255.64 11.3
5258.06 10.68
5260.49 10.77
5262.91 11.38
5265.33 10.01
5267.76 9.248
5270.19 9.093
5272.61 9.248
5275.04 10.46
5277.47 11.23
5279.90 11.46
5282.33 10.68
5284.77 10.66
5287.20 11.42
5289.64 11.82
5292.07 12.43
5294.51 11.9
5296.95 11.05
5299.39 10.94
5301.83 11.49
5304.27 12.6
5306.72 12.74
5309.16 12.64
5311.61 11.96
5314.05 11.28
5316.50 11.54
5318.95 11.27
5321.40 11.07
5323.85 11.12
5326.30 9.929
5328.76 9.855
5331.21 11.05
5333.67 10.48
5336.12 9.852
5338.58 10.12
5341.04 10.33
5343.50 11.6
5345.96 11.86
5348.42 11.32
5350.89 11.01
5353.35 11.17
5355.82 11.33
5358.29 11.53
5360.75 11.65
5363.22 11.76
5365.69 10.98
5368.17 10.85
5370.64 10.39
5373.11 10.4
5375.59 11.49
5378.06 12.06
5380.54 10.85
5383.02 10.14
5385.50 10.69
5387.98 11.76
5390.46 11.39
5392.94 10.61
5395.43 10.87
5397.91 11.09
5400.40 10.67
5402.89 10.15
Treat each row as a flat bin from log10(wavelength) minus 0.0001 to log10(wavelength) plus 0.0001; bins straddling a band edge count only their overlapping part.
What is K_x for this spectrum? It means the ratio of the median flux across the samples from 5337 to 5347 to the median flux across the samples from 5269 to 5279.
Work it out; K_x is 1.11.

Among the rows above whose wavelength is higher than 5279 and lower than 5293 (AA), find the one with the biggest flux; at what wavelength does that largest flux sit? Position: 5292.07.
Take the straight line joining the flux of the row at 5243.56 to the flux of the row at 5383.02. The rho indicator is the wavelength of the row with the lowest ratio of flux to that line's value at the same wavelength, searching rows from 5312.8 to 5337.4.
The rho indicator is 5328.76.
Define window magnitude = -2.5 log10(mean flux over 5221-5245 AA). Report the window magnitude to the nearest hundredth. -2.55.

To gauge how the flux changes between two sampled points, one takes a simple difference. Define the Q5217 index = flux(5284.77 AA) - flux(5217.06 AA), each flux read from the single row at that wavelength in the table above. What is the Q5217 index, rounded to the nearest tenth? -1.3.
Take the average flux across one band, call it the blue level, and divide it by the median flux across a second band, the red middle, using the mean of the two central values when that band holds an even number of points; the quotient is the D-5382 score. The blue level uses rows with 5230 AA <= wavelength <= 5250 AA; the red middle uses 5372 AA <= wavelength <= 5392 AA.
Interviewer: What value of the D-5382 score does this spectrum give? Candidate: 0.961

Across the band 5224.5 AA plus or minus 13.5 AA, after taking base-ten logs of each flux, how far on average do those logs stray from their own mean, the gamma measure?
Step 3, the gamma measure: 0.0249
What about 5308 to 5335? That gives 0.0226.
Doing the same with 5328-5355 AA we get 0.0242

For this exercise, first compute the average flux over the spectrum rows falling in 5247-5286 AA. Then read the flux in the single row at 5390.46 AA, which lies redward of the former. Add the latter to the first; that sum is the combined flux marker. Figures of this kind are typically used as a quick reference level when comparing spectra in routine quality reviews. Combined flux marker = 21.9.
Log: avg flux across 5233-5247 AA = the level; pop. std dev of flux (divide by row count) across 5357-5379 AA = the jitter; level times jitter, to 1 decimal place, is 6.2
